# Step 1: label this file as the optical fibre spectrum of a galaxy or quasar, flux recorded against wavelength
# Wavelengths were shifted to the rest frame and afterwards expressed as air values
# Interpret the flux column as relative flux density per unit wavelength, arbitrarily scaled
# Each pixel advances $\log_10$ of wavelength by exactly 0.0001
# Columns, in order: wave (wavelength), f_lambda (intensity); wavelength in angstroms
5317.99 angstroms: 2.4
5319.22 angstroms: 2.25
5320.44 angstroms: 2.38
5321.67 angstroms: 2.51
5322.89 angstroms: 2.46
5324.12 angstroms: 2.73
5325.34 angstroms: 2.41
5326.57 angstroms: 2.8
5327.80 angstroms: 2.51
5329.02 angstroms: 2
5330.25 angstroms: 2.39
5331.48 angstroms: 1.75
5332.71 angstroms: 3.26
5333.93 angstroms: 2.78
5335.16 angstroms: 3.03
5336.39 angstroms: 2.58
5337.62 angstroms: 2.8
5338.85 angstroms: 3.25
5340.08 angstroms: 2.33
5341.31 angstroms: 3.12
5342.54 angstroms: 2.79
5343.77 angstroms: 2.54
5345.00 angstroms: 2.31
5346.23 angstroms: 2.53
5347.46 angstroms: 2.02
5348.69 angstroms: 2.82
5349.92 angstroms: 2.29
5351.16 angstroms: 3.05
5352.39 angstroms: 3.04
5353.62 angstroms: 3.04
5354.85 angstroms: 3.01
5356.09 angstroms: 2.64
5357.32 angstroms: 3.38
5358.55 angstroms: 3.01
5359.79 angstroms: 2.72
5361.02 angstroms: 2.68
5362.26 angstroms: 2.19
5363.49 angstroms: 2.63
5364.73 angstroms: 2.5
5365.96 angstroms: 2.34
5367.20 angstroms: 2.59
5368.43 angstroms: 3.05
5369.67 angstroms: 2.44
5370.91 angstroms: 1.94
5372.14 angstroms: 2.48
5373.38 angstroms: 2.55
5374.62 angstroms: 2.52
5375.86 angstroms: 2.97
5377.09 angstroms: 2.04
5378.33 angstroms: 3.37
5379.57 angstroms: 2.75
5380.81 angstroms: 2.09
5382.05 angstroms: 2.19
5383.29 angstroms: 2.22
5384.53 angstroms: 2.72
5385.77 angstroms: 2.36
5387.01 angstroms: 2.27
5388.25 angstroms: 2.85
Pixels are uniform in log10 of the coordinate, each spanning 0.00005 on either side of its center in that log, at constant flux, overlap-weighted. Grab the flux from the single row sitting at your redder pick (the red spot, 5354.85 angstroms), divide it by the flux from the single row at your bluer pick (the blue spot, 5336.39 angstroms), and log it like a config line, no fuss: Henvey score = 1.2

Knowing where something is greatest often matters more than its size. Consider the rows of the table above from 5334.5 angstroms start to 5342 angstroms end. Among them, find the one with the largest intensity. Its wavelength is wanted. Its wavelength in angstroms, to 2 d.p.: 5338.85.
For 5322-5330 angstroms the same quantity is 5326.57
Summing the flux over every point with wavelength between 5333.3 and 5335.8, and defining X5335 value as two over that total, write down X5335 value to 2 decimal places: 0.34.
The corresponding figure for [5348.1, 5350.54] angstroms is 0.39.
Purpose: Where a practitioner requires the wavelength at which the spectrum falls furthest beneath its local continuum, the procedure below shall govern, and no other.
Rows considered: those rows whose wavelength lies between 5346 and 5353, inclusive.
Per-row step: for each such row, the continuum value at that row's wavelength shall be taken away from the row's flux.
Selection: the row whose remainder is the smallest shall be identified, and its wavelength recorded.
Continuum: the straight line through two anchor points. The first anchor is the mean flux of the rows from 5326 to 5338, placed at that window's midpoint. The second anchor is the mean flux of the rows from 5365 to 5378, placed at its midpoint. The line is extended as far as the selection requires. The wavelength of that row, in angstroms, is 5347.46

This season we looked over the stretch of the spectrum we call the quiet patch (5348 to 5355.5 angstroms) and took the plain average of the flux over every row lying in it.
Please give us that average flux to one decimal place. 2.9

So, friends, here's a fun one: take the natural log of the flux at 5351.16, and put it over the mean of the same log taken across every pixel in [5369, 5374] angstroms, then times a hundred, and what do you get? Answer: 131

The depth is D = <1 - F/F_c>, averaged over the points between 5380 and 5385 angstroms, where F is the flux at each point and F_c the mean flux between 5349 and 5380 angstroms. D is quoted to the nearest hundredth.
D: 0.14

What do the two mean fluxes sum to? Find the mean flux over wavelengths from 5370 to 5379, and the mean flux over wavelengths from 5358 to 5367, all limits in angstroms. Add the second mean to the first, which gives 5.13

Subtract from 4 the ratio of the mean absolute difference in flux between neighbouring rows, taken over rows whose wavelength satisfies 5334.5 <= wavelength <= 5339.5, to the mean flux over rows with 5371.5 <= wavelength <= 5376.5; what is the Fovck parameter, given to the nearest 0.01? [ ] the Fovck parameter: 3.86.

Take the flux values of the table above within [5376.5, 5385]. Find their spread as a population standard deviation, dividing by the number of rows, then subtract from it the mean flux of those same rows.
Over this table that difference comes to -2.03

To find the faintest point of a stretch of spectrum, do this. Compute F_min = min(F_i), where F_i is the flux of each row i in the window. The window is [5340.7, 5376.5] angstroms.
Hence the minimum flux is 1.94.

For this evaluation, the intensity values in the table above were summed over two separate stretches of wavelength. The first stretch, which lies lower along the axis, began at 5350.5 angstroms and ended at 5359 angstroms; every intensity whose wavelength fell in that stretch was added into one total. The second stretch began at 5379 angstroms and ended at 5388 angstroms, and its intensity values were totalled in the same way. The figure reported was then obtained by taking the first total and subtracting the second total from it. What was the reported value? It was 4.6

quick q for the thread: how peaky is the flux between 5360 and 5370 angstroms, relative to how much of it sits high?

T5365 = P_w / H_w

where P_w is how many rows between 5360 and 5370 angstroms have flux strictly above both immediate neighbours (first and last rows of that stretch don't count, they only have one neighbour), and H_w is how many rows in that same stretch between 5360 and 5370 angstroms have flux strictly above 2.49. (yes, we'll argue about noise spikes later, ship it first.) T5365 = 0.40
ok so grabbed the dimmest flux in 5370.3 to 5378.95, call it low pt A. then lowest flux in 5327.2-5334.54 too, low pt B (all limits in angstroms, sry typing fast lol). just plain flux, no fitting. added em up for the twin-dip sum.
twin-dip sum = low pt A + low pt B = 3.7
